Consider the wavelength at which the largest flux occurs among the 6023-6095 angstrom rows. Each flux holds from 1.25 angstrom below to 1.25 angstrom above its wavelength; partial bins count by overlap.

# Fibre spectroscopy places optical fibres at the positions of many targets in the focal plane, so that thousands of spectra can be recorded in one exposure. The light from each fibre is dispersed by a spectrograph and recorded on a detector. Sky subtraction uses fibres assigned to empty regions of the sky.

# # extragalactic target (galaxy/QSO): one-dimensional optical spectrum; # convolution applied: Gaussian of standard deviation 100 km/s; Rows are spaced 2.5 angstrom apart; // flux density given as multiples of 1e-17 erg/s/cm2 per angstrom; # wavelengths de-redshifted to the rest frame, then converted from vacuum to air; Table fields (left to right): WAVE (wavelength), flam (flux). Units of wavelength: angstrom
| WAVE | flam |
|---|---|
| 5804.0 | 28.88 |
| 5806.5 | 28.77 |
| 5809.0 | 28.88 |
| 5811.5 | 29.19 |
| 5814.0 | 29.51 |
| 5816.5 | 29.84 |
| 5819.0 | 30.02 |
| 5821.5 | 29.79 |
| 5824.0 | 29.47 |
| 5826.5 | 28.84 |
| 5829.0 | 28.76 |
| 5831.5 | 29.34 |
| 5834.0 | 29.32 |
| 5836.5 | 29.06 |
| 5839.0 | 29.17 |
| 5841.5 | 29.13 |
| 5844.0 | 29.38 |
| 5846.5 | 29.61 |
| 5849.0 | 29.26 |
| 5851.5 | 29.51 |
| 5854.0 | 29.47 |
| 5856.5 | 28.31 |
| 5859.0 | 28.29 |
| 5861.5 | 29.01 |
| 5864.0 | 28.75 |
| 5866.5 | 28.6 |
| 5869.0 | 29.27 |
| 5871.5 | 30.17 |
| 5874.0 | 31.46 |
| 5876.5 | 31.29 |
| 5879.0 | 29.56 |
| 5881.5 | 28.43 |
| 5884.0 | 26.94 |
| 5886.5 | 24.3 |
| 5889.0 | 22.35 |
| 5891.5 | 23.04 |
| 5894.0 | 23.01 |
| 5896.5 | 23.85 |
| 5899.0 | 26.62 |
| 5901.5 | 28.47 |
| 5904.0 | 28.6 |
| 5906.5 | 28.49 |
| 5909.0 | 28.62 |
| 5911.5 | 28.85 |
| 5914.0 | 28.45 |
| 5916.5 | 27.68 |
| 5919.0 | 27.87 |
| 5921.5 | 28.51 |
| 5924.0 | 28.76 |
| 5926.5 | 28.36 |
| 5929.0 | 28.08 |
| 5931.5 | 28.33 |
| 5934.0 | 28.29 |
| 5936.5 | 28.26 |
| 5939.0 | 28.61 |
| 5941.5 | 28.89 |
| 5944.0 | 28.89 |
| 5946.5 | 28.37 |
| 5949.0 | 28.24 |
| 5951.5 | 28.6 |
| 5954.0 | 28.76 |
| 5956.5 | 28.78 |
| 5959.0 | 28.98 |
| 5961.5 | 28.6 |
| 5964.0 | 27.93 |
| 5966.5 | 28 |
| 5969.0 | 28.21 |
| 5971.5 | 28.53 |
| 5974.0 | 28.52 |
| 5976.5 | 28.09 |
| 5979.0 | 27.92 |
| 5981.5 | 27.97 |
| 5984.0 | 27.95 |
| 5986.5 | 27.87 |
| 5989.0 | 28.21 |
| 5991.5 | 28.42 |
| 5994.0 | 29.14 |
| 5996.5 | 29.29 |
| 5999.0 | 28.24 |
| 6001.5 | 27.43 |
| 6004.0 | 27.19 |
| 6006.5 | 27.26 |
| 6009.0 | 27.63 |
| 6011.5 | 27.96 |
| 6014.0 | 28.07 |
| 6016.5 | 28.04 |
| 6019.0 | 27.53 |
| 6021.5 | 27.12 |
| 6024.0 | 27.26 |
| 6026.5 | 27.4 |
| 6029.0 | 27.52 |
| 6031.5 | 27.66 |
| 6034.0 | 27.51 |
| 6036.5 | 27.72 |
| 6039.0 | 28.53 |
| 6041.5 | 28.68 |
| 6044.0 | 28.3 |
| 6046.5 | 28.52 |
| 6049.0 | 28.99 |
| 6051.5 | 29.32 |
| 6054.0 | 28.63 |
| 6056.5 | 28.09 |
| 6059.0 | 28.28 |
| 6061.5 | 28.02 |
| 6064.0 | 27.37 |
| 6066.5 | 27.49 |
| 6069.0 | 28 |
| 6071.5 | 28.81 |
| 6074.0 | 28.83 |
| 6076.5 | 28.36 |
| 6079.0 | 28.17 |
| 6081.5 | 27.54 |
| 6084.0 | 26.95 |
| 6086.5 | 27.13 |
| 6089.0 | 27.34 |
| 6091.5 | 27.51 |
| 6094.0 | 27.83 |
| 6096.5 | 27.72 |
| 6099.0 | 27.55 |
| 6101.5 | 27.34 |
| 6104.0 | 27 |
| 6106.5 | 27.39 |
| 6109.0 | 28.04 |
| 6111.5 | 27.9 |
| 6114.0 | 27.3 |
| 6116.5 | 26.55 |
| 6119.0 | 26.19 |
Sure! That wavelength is 6051.5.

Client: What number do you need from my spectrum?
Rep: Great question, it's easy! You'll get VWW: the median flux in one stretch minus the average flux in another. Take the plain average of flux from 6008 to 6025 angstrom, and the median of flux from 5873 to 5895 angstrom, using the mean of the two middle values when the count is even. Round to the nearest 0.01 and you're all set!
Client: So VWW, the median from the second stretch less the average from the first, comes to -0.72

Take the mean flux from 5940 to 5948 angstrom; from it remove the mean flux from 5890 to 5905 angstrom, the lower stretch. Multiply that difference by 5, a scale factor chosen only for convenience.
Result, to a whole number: 16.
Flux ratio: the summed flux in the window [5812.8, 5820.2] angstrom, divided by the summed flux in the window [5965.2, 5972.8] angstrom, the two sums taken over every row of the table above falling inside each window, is 1.05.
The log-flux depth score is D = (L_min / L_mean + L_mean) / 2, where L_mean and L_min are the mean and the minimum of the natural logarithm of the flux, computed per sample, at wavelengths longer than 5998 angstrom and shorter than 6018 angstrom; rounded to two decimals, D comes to 2.16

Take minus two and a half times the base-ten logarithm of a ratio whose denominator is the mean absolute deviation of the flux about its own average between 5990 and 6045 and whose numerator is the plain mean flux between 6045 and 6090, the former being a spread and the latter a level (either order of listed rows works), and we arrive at -4.4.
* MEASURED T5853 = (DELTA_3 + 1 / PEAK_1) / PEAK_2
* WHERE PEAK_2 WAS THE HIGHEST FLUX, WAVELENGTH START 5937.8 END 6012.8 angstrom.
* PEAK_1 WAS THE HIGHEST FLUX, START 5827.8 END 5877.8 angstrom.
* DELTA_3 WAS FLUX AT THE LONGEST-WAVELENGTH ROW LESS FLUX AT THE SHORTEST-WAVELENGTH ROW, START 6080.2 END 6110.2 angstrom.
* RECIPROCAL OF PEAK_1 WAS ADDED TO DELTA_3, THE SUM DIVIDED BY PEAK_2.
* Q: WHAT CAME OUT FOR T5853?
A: 0.018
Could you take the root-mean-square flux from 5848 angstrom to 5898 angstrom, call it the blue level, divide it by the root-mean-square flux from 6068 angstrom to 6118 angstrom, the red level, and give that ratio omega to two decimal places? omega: 1.01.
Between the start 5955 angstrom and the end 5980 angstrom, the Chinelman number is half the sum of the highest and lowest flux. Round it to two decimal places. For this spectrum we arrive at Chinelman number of 28.45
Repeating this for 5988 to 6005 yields 28.24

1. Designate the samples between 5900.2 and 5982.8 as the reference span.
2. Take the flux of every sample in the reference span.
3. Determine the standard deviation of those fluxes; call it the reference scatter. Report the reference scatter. 0.33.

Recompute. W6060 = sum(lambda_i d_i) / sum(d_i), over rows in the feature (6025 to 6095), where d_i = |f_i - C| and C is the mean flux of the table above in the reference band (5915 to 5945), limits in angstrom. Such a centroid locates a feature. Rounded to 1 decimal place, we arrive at 6062.6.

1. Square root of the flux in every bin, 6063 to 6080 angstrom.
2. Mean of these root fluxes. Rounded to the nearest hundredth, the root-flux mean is 5.31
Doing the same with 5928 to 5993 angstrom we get 5.33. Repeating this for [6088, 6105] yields 5.24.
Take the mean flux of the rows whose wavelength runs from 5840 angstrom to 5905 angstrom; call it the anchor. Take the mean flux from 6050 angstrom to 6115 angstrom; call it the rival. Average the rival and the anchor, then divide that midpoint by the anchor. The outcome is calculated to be 0.998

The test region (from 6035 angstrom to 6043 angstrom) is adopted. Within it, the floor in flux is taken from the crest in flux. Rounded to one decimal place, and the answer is 1.0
